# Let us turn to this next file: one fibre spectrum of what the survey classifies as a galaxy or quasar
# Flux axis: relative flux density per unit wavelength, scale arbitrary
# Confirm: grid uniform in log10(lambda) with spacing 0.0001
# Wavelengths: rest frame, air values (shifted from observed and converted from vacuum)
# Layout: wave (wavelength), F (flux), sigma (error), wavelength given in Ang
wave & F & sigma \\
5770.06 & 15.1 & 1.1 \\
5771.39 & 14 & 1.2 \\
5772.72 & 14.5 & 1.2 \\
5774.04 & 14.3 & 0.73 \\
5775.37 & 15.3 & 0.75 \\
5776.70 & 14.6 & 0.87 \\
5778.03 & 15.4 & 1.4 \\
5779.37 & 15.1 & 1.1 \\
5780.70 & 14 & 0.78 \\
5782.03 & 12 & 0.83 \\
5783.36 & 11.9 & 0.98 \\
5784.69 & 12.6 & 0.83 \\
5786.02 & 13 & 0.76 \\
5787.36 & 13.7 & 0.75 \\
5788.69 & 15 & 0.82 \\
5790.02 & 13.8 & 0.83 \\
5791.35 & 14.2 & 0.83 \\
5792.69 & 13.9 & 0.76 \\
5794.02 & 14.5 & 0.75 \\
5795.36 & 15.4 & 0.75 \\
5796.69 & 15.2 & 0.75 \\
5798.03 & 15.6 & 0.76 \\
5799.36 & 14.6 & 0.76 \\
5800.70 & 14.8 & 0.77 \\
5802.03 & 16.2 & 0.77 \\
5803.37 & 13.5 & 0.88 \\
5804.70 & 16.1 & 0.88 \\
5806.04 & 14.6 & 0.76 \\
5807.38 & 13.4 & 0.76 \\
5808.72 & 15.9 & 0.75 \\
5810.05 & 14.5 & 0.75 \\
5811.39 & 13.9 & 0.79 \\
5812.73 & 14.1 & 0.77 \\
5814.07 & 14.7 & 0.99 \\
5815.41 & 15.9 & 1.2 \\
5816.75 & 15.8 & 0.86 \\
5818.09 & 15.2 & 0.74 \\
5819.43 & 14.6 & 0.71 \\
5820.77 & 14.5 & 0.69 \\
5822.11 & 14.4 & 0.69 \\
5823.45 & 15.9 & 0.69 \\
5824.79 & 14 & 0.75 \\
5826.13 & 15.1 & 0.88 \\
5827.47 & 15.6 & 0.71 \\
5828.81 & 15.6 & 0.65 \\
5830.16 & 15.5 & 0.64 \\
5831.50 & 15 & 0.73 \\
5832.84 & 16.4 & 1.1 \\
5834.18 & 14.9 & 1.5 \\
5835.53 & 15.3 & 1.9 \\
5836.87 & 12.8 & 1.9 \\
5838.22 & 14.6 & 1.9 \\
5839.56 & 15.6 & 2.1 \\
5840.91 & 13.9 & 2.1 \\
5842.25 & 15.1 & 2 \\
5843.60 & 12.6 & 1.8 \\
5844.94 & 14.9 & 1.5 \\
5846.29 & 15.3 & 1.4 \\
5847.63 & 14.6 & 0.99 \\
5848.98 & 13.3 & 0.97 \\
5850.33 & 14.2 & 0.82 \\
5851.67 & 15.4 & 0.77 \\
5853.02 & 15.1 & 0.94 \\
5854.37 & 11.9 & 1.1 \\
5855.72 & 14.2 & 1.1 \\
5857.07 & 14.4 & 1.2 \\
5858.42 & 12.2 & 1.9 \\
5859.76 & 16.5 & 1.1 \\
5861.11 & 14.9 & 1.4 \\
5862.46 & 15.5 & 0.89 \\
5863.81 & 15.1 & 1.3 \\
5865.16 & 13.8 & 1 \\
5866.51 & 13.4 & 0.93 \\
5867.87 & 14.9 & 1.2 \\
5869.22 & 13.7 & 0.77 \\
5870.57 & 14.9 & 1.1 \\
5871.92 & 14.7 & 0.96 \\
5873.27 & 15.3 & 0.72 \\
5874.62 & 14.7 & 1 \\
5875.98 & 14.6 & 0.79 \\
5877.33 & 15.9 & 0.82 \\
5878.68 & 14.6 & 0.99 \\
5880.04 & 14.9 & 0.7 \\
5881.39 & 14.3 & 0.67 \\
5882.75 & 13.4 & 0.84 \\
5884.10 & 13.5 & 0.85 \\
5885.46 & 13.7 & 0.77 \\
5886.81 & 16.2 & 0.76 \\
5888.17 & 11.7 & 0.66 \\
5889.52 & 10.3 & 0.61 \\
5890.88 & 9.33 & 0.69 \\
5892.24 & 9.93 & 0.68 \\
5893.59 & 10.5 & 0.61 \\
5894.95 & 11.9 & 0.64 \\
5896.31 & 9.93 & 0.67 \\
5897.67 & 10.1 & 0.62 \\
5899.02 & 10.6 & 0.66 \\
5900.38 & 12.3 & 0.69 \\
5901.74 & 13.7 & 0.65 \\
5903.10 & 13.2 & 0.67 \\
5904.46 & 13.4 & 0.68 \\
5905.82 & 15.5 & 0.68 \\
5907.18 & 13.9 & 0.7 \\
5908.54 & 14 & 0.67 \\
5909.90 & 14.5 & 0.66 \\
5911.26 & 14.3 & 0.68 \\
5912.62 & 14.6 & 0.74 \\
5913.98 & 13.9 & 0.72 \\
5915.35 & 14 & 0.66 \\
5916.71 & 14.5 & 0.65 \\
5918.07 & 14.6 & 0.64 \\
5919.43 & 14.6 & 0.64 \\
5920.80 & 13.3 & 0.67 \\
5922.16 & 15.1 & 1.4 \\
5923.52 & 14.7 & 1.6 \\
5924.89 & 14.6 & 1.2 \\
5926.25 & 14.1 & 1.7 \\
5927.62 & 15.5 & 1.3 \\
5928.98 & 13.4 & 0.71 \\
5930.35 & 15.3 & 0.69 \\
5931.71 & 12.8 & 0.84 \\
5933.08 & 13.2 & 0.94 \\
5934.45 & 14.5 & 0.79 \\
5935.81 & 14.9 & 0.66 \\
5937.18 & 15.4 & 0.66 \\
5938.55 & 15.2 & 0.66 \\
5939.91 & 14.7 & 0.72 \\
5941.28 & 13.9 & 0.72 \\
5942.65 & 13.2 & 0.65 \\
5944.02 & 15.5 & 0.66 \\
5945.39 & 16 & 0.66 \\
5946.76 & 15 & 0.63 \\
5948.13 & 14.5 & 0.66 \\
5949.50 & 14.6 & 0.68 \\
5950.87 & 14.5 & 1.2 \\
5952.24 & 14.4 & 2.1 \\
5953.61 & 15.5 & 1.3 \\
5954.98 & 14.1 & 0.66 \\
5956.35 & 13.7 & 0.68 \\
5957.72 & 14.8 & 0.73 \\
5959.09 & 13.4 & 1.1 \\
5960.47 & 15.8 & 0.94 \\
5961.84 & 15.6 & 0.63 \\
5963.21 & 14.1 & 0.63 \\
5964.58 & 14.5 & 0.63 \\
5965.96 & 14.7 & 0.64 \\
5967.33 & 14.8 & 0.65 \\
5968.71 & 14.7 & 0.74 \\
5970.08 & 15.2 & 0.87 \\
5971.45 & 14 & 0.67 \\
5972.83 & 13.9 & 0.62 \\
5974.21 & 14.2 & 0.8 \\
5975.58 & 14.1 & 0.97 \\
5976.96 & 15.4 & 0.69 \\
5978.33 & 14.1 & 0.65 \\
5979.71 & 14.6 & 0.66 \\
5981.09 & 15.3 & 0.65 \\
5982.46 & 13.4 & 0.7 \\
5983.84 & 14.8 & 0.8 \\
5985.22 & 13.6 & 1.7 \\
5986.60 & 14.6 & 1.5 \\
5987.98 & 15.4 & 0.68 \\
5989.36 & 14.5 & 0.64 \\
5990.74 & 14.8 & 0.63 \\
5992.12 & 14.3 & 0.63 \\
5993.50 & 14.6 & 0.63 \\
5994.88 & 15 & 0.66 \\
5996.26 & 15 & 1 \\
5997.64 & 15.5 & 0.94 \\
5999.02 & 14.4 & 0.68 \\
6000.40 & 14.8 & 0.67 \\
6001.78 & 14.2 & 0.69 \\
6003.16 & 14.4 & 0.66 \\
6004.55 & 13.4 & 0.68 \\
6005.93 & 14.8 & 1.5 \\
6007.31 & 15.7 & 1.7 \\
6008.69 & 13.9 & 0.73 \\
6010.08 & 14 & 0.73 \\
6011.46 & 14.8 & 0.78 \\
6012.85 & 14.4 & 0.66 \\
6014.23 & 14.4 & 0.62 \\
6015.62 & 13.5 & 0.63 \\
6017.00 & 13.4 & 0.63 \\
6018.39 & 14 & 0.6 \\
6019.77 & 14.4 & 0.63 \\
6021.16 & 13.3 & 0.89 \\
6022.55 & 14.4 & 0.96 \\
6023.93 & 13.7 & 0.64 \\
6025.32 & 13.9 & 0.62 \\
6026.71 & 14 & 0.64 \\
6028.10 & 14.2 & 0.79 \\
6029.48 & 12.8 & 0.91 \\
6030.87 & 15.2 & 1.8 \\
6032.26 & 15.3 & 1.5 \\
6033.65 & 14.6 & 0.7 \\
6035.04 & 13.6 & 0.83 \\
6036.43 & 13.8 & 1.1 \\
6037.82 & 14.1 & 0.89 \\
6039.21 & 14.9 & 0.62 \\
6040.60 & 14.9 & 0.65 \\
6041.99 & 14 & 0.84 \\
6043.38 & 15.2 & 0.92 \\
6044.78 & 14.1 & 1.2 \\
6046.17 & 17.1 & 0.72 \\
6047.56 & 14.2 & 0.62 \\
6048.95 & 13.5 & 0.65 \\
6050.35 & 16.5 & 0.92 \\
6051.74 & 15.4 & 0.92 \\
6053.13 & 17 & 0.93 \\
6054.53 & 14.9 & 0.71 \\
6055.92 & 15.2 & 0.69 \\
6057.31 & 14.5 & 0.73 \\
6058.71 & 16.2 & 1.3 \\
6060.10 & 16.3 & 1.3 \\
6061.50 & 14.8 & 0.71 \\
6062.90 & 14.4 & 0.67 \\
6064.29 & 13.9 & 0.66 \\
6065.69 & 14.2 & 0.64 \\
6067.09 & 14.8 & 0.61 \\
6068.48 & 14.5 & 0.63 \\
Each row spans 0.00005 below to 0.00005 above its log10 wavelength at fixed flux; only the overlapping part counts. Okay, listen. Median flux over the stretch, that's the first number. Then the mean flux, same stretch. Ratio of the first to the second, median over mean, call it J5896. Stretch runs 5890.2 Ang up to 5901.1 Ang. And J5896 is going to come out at 0.97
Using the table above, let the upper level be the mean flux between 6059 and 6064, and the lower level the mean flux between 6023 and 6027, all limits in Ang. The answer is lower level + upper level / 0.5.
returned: 44.2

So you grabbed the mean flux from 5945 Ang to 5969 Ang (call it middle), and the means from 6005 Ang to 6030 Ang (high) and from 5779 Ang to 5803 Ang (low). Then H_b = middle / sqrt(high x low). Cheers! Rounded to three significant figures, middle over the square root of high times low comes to 1.04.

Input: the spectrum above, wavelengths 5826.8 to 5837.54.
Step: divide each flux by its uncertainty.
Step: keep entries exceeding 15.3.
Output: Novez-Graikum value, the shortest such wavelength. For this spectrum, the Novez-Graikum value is 5827.47 Ang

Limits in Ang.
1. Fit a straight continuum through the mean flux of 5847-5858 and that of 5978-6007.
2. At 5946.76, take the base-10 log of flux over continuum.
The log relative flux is 0.017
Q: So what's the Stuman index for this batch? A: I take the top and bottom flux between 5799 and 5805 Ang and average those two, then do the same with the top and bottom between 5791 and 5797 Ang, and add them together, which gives 29.5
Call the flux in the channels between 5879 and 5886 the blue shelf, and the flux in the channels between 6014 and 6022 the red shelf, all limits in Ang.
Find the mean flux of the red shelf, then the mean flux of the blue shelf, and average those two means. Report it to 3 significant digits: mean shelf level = 13.9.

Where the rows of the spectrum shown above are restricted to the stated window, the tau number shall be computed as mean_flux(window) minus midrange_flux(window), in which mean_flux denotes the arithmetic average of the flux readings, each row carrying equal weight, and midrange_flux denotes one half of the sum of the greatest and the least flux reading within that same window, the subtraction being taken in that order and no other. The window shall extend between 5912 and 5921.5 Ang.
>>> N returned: 0.26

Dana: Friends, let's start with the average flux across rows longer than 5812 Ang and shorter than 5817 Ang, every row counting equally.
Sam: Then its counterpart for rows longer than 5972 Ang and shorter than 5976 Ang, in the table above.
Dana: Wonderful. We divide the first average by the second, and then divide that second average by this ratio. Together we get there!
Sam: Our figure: 13.1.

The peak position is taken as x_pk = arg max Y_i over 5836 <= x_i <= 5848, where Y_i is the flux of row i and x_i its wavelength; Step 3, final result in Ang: 5839.56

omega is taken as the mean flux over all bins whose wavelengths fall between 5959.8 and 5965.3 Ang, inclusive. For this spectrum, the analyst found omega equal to 15.0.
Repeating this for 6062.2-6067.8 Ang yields 14.3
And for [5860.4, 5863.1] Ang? 15.2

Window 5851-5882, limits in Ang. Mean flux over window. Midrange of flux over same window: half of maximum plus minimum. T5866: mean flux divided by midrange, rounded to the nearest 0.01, 1.03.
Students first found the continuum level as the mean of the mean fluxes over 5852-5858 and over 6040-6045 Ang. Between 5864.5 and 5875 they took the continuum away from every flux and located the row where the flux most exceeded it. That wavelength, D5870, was 5873.27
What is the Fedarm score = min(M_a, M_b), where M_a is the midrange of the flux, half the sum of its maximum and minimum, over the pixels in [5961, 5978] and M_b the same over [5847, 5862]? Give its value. 14.2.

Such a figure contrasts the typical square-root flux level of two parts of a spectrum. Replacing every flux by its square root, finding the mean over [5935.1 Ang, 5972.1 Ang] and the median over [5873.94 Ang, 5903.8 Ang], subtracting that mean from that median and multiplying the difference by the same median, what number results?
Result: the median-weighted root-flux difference -0.68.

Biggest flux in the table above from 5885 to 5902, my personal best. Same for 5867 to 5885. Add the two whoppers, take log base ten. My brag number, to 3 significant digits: 1.51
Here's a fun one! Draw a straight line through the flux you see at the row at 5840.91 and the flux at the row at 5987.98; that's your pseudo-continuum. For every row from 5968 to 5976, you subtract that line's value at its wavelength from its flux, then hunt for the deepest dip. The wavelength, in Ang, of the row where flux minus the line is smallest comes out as 5972.83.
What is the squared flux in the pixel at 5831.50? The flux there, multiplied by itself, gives 225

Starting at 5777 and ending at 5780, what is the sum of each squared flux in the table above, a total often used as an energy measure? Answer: 465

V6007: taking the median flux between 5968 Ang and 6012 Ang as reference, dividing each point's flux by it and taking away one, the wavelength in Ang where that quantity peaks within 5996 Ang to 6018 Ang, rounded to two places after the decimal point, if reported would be 6007.31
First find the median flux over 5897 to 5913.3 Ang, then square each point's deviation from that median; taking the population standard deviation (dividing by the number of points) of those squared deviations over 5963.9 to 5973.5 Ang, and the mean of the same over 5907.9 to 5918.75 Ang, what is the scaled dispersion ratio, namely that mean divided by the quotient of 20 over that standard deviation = 0.01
